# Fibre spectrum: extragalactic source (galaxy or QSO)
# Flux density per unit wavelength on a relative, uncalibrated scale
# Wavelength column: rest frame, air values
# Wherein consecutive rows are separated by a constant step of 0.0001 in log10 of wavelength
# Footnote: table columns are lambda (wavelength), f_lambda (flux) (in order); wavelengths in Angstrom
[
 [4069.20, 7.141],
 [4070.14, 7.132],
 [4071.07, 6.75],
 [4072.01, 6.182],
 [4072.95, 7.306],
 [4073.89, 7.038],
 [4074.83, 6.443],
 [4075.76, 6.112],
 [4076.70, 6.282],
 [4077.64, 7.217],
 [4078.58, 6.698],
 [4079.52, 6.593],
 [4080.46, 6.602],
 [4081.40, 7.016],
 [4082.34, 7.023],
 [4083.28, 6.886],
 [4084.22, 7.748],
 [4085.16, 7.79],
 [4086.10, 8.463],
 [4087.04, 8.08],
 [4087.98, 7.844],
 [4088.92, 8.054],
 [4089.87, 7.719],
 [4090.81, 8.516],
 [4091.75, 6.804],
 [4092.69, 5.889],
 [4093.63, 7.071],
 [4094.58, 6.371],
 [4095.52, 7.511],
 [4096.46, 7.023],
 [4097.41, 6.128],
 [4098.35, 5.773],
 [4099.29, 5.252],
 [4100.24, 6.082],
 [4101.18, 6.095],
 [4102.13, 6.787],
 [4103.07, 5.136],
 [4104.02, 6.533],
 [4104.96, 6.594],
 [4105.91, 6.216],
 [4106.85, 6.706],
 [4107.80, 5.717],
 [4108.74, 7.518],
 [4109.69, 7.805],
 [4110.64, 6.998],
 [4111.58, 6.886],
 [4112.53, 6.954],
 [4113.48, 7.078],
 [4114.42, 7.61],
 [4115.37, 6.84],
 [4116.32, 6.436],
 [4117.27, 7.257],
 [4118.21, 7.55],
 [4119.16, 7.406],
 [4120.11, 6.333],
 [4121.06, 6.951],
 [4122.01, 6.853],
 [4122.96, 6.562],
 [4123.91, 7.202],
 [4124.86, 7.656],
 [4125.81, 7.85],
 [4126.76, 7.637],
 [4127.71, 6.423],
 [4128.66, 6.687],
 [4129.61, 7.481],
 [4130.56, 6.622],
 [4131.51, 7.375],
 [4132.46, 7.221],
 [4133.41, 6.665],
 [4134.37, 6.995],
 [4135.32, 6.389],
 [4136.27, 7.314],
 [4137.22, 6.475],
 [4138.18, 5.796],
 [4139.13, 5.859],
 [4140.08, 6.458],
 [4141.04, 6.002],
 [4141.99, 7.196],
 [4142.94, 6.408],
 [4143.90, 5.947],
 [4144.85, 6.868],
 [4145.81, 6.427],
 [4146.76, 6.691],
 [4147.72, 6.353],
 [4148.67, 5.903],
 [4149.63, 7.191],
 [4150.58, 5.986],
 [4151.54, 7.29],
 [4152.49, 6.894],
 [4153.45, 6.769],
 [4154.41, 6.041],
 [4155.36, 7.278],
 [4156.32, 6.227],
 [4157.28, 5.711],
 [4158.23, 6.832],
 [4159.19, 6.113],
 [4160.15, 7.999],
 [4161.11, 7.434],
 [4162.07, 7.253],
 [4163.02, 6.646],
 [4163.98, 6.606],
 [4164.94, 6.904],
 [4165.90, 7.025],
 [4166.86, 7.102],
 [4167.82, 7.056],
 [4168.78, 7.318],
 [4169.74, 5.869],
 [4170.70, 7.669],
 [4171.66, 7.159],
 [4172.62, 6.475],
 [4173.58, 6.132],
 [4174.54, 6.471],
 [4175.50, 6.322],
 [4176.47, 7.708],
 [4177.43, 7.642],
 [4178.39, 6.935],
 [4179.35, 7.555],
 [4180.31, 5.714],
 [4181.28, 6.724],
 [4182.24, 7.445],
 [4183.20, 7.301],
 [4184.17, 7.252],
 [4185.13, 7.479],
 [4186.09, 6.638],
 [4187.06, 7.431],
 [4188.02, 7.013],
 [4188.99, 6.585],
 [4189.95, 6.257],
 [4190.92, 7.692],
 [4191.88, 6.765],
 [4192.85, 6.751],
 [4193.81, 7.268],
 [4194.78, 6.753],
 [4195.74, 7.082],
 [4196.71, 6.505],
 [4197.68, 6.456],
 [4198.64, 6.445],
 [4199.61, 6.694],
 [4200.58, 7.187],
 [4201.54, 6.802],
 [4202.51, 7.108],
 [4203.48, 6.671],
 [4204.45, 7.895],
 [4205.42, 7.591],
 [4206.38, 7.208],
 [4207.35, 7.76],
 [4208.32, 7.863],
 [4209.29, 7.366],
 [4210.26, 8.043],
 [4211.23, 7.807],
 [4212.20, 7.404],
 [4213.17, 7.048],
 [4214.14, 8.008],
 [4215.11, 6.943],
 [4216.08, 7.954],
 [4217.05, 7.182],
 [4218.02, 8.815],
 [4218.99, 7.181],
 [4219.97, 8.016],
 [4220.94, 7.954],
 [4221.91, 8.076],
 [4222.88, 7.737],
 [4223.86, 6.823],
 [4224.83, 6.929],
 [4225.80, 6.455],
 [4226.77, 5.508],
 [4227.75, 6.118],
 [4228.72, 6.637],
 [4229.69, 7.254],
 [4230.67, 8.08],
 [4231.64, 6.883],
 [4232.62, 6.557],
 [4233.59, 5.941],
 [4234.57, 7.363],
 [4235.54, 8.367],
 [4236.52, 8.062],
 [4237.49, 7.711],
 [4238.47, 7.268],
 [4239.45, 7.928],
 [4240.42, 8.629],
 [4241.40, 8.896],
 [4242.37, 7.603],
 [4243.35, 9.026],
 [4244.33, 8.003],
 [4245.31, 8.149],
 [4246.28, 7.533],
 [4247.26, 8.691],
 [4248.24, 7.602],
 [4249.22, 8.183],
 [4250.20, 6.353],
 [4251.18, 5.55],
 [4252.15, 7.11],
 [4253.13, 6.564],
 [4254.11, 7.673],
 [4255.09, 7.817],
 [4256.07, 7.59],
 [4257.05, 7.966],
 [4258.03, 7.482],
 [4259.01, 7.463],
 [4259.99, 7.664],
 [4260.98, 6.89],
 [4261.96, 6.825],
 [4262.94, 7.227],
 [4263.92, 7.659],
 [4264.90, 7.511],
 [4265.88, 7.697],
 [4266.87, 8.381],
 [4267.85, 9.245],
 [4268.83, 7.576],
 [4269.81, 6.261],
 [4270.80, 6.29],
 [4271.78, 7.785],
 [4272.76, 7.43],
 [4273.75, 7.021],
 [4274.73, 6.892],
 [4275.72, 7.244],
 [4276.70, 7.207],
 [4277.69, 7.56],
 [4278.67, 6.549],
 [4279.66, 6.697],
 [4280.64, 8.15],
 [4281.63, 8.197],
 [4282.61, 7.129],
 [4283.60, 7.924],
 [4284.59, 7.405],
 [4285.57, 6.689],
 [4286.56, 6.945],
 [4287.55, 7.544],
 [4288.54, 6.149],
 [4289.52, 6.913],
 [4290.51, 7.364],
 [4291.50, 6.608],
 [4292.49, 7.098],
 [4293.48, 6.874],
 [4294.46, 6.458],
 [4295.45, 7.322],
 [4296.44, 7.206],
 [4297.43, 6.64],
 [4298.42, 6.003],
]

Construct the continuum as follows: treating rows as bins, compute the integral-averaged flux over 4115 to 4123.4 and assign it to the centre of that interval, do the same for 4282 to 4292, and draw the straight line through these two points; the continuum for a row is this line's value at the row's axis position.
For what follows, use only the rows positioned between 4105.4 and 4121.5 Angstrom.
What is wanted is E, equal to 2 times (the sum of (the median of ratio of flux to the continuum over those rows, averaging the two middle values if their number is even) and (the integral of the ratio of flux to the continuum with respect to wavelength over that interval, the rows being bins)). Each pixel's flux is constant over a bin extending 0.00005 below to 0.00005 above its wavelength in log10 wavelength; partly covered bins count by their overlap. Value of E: 34.5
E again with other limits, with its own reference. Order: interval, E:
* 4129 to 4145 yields 32.6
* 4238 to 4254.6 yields 38.5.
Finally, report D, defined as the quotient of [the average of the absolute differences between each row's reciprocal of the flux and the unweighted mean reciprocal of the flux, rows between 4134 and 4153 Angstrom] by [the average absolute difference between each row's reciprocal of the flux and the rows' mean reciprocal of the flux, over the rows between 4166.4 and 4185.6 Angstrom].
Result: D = 0.88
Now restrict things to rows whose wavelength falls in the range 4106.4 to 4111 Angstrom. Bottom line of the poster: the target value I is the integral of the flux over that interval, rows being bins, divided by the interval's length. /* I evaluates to 6.94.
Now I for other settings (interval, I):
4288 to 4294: 6.84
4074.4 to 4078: 6.50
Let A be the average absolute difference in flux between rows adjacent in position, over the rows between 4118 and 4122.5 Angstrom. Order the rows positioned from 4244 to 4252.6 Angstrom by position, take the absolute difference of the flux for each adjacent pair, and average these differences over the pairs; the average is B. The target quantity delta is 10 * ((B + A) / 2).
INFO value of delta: 7.3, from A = 0.48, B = 0.97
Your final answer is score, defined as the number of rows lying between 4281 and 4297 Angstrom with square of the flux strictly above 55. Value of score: 3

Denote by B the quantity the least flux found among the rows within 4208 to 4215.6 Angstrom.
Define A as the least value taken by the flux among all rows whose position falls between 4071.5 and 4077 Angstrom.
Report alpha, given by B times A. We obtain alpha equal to 42.4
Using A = 6.112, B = 6.943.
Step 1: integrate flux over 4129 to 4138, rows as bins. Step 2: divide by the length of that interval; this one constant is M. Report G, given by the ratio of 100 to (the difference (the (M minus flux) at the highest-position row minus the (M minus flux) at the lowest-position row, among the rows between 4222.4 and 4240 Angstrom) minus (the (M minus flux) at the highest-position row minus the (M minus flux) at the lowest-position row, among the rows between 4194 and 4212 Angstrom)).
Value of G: 116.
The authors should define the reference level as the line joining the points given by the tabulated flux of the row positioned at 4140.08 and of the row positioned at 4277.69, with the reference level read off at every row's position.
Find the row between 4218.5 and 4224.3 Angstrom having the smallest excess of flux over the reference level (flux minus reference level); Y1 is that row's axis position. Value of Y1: 4223.86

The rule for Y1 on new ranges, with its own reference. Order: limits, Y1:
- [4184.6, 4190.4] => 4189.95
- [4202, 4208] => 4203.48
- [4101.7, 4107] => 4103.07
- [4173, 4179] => 4173.58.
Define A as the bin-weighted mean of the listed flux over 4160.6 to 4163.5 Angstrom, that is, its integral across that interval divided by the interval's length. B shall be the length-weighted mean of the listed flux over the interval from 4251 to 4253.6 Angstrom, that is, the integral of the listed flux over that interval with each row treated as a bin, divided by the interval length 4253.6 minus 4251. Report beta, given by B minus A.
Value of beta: -0.6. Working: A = 7.13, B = 6.53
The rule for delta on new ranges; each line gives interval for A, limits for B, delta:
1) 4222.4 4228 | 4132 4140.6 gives 5.9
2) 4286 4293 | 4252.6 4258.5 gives 6.1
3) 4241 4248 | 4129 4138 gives 7.9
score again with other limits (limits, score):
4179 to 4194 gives 5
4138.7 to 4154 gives 0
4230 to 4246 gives 11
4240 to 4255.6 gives 12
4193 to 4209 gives 4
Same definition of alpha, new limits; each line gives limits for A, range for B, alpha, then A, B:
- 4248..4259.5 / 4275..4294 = 34.1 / 5.55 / 6.149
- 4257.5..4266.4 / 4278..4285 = 44.7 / 6.825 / 6.549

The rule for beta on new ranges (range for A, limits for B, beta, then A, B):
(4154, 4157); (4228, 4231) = 0.7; 6.47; 7.19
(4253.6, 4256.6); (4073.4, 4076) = -1.1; 7.69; 6.58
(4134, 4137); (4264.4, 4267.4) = 1.0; 6.88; 7.88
